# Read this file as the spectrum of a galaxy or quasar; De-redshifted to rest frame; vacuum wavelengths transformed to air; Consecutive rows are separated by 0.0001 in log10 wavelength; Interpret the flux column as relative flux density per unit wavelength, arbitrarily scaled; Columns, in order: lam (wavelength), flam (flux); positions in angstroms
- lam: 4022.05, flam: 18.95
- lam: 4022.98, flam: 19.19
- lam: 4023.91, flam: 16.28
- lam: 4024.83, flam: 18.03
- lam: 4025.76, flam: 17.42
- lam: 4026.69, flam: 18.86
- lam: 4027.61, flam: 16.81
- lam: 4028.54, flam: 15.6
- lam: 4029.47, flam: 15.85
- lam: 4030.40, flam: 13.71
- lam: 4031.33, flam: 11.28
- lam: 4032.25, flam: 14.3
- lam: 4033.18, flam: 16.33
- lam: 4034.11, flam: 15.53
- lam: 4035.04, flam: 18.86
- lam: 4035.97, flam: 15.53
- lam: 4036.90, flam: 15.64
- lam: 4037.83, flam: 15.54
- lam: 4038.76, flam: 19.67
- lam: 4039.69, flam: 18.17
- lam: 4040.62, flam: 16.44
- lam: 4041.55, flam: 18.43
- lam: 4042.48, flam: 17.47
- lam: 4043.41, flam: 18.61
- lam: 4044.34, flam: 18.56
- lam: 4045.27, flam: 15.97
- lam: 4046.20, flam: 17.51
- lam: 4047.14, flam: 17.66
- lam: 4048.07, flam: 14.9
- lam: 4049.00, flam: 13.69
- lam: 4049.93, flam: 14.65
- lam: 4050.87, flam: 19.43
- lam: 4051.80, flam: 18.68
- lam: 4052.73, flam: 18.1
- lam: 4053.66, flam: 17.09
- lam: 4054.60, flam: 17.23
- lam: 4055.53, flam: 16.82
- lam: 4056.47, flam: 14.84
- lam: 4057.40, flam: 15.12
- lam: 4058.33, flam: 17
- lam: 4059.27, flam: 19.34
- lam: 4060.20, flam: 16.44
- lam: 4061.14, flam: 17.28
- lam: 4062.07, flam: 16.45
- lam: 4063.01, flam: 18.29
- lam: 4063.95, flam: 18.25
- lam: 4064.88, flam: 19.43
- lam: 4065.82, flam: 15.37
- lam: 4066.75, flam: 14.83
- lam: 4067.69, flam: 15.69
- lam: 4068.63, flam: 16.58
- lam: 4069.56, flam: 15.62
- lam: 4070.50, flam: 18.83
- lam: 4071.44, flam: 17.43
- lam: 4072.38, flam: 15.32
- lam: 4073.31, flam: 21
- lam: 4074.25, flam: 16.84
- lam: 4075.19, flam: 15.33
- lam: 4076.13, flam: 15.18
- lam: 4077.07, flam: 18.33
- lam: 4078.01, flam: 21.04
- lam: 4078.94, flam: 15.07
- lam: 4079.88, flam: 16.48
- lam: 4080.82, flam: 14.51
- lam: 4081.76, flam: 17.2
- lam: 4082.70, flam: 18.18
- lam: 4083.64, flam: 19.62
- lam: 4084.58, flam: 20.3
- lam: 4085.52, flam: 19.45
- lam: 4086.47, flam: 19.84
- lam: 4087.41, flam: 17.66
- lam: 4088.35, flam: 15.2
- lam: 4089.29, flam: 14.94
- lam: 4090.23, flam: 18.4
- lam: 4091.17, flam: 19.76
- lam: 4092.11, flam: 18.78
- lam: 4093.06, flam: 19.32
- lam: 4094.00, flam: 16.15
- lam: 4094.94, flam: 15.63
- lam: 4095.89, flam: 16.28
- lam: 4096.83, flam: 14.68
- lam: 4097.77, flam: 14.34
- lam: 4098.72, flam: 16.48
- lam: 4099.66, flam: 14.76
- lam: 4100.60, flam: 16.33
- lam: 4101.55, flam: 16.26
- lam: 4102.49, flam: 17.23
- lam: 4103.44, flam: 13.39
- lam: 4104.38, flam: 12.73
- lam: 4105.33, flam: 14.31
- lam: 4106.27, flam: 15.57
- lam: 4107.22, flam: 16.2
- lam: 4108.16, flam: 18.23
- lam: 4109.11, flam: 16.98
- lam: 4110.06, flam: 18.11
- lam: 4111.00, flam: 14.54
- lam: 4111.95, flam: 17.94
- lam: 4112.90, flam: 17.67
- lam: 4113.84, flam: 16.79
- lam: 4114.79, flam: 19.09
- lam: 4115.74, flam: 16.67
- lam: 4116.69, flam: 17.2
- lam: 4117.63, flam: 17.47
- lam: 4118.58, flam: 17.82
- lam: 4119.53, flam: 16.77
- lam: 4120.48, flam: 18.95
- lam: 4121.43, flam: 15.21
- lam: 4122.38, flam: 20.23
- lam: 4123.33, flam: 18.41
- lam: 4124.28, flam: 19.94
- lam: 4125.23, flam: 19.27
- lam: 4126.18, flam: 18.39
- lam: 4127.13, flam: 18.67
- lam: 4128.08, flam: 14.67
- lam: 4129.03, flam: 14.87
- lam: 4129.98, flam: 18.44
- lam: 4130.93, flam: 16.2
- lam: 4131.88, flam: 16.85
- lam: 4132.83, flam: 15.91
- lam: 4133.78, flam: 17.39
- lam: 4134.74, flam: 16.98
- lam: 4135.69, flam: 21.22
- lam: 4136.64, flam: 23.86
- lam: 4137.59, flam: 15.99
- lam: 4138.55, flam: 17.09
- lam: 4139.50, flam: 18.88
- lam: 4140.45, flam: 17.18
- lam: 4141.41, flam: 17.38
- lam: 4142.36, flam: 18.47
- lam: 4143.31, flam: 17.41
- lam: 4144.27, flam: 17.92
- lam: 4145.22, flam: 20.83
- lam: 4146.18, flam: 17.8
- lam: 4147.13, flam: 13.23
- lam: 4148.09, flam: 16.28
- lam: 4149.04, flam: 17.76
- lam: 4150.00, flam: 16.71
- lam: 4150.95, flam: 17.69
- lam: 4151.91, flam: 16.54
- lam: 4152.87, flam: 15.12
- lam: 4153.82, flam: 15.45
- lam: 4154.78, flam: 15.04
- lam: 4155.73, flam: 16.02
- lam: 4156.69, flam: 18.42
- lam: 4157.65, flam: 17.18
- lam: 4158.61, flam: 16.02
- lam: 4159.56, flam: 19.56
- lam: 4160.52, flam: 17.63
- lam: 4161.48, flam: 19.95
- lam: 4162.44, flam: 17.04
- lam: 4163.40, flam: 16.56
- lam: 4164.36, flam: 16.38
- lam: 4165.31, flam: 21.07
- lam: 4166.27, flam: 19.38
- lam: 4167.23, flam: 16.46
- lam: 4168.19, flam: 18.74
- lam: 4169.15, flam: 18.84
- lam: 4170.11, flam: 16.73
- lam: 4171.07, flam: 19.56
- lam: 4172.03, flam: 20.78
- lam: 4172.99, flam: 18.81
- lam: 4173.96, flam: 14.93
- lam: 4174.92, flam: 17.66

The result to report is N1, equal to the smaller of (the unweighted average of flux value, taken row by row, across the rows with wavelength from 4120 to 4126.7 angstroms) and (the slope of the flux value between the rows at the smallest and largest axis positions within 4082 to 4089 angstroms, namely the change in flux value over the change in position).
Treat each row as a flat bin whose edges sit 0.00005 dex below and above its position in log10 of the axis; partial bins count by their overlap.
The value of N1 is -0.5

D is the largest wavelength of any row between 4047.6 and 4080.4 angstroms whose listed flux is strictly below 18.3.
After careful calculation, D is 4079.88 angstroms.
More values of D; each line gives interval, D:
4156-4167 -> 4164.36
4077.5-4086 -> 4082.70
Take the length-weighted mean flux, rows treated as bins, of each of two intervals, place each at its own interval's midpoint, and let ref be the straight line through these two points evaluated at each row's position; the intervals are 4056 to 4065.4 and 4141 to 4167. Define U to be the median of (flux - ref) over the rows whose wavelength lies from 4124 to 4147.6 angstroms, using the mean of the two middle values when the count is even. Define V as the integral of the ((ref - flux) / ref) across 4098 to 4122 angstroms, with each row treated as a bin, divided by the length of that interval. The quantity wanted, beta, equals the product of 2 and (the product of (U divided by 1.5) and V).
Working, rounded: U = 0.06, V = 0.05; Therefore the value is 0.0039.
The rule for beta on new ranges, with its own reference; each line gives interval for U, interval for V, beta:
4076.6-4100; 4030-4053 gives -0.0029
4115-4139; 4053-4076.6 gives 0.0016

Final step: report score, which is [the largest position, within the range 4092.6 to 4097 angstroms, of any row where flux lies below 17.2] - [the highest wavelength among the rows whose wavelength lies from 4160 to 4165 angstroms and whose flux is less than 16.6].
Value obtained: -67.5 angstroms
